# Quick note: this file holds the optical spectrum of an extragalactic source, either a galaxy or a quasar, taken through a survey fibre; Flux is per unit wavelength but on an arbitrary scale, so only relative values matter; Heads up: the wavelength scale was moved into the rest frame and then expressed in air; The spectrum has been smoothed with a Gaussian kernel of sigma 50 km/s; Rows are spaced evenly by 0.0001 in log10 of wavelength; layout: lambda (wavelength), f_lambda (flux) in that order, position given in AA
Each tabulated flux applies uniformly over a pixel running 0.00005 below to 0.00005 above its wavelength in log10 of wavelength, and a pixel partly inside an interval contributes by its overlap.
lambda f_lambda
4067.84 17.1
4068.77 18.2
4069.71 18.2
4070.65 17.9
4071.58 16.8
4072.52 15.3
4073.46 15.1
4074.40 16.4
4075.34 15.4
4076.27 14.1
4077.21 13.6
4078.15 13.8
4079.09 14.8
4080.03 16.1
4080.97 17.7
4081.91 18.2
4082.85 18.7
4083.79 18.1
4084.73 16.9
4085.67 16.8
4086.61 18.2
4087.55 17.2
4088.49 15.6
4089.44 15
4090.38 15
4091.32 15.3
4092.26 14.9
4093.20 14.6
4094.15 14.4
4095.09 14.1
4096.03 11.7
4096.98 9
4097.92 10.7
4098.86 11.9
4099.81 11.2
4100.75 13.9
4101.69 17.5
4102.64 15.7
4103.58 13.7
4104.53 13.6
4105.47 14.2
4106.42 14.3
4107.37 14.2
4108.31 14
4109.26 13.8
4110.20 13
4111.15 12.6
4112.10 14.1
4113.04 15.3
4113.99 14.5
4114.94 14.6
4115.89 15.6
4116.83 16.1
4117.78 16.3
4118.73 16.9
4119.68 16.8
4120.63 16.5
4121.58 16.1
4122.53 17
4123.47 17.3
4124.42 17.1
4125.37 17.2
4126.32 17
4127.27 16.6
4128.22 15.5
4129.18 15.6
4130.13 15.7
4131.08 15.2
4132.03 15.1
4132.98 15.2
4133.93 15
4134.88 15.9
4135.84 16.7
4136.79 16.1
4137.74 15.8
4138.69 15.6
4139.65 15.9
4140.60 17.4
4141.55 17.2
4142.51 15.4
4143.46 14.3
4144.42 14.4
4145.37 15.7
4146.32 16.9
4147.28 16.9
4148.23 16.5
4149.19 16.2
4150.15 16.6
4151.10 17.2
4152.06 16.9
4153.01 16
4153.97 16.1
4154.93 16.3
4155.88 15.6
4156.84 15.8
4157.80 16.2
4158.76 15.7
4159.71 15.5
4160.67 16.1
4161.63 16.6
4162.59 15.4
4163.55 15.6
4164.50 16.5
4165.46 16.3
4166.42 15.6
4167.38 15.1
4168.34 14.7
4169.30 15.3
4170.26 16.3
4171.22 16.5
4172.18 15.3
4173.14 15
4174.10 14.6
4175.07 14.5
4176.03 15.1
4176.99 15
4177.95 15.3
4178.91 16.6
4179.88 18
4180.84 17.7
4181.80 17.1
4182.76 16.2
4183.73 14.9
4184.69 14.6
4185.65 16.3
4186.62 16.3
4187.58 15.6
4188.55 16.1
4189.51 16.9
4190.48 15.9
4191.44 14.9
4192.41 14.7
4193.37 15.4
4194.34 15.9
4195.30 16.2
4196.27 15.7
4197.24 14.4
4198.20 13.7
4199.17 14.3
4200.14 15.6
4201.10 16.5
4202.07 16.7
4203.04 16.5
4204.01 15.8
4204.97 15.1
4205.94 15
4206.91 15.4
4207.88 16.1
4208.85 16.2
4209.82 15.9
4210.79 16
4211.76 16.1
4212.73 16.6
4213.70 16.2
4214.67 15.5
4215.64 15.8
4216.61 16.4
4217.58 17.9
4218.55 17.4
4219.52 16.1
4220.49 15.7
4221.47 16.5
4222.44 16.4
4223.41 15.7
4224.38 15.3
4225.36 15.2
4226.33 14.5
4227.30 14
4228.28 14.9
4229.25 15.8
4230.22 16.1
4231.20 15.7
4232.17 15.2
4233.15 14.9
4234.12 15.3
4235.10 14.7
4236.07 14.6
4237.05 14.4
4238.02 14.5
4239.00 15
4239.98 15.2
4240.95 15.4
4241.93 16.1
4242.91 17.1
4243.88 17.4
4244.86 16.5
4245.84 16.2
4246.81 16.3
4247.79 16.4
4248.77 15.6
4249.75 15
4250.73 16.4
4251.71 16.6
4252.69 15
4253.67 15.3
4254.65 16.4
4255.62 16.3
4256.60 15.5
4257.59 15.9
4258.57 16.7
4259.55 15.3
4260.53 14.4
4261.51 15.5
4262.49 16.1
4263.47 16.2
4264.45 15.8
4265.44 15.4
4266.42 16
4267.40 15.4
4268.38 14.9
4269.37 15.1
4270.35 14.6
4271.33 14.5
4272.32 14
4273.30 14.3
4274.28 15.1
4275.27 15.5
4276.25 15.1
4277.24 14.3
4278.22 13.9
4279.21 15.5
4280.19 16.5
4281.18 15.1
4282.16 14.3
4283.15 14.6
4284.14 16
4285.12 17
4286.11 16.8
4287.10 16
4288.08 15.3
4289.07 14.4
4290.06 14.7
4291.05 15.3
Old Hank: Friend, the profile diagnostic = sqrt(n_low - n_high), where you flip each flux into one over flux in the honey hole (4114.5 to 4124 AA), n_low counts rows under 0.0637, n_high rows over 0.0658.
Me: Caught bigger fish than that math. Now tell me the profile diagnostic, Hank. 2.6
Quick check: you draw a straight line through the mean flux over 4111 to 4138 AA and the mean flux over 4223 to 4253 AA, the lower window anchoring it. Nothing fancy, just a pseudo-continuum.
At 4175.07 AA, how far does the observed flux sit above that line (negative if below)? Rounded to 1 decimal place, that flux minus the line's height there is -1.2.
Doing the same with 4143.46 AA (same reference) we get -1.5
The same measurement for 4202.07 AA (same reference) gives 1.1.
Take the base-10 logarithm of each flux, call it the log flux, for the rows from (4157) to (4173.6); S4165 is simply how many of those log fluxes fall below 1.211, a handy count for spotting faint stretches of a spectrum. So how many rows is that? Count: 12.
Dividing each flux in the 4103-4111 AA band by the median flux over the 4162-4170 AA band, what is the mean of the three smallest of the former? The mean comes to 0.87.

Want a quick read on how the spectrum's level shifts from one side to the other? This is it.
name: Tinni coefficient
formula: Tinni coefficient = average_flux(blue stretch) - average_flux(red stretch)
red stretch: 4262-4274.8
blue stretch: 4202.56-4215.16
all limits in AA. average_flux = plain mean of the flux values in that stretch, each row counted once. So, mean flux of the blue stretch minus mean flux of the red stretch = 0.69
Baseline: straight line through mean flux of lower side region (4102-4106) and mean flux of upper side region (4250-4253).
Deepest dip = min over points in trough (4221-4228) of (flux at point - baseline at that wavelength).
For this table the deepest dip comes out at -1.7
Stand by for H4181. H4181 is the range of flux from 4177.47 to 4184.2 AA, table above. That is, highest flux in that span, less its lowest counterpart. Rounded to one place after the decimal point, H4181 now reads 3.1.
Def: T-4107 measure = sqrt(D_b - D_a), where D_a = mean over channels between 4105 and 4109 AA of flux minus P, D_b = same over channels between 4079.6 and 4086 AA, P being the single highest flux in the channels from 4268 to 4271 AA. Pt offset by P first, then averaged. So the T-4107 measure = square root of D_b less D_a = 1.8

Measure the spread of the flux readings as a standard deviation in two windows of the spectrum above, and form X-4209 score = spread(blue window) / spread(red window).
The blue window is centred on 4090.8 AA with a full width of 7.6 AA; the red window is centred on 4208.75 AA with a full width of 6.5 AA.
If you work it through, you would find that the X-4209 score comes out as 2.0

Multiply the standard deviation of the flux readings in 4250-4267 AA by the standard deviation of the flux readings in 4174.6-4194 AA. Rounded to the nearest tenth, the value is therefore 0.6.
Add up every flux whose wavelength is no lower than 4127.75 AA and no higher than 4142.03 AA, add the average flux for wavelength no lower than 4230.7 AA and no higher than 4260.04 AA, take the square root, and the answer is 16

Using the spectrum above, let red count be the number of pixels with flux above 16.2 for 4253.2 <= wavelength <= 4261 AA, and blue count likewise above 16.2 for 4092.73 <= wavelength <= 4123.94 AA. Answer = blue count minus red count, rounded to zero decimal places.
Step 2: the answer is 4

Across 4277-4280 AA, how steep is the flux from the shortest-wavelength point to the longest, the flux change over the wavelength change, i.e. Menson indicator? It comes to 0.61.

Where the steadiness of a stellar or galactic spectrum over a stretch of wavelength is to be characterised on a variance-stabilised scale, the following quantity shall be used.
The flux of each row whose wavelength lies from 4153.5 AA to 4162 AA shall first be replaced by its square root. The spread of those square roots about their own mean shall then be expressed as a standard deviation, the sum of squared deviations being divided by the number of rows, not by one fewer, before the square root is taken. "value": 0.04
